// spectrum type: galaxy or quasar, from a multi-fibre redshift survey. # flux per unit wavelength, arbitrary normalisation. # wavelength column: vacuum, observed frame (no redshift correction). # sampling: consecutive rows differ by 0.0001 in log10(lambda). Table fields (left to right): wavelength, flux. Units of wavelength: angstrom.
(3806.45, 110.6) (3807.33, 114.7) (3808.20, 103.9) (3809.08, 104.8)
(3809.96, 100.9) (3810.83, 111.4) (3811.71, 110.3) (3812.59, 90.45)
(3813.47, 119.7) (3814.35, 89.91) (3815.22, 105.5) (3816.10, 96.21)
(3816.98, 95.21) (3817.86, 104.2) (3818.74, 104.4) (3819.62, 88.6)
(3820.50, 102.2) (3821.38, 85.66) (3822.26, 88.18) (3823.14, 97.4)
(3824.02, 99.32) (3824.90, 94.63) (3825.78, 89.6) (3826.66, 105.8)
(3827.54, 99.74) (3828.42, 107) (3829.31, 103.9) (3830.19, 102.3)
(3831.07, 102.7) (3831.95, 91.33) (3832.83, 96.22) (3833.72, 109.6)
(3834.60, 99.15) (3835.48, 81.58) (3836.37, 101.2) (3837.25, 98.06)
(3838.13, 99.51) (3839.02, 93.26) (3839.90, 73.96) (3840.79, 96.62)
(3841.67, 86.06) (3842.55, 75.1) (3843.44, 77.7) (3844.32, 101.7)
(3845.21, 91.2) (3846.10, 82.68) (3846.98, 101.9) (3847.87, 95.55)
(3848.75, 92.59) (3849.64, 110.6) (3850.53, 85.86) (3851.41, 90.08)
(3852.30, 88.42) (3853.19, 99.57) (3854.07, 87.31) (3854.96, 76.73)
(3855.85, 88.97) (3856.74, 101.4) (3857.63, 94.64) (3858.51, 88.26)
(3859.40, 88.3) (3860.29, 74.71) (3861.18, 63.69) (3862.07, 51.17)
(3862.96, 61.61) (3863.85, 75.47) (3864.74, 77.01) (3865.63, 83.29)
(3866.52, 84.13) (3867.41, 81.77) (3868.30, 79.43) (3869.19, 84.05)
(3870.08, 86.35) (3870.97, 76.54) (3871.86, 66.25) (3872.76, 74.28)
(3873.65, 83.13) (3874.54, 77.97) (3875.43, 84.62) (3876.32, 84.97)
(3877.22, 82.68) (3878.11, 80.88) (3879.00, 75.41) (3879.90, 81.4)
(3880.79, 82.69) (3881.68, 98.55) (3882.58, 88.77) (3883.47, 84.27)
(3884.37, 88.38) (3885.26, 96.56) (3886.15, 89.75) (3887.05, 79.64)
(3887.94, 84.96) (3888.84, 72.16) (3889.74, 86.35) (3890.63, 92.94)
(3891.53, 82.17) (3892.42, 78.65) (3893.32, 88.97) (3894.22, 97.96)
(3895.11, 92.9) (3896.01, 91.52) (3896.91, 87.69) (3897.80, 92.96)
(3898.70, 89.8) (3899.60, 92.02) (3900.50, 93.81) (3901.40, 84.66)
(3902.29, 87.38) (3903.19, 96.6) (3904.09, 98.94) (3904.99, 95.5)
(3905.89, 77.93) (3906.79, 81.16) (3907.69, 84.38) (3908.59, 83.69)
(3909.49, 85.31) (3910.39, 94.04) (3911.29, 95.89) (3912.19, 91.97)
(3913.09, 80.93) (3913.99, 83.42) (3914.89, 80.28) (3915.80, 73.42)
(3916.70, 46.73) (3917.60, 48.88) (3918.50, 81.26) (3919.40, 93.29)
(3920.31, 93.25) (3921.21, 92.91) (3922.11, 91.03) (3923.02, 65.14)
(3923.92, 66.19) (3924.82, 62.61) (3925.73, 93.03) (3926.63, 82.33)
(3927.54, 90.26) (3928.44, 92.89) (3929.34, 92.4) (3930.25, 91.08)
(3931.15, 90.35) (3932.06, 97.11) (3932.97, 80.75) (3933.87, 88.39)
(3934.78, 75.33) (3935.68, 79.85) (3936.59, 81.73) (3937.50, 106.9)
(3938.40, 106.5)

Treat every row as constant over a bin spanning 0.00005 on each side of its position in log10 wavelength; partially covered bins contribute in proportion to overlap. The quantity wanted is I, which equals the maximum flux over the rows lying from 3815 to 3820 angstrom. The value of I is 105.5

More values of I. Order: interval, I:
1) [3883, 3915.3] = 98.94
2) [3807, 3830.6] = 119.7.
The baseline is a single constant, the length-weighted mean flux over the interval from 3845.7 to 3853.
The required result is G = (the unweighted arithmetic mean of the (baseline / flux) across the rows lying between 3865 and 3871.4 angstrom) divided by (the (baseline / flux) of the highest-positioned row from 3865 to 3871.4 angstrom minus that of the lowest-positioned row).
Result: 12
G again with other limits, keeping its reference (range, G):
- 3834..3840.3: 3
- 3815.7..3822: 8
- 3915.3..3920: -5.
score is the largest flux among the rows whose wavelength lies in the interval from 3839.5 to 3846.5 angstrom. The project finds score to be 101.7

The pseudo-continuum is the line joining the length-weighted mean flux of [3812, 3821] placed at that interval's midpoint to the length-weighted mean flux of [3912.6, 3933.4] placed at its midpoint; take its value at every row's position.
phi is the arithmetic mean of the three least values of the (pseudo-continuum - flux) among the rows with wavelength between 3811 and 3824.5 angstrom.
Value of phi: -11.6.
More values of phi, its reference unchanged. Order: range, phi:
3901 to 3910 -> -12.5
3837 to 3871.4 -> -10.9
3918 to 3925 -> -11.4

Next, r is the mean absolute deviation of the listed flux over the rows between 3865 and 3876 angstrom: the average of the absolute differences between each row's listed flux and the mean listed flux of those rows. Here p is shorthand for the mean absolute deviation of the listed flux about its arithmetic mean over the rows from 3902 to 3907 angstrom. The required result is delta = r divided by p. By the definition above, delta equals 0.59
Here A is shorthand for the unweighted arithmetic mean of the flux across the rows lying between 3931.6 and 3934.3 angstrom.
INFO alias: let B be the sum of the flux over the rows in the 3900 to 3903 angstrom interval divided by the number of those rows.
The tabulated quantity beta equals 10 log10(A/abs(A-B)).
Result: 28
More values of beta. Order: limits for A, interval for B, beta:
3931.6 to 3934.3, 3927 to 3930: 15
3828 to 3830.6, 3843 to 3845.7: 9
